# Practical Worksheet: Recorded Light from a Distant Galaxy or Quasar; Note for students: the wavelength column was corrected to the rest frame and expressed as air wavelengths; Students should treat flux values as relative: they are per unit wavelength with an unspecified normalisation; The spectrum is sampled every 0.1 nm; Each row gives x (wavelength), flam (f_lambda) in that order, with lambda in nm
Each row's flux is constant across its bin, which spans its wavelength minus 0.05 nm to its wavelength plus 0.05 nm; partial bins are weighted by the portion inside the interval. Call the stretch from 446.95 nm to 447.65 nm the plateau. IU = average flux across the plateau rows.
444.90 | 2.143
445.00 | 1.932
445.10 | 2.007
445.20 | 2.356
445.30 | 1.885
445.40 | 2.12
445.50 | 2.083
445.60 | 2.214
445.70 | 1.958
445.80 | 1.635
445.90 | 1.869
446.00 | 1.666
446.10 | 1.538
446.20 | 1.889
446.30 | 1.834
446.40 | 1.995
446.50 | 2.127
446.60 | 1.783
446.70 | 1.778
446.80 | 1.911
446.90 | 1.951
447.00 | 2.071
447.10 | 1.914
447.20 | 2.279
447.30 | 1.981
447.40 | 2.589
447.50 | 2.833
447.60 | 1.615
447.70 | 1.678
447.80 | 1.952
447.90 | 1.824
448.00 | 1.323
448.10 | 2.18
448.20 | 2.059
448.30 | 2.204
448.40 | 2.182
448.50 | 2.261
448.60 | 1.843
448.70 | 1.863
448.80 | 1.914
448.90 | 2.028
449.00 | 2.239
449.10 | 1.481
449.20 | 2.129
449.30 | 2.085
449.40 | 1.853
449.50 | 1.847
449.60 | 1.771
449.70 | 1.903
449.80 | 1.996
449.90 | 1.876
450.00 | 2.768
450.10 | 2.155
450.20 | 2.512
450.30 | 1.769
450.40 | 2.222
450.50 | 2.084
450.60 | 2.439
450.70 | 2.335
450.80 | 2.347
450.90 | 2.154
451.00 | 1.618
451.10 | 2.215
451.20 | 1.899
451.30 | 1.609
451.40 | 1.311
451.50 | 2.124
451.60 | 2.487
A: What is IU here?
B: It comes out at 2.18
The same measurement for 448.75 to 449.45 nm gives 1.96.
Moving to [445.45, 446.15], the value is 1.85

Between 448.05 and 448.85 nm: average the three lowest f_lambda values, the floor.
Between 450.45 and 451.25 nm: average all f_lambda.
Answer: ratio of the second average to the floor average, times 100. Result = 114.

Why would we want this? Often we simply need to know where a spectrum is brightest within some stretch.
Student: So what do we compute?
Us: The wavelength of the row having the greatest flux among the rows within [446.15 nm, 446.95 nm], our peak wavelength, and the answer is 446.50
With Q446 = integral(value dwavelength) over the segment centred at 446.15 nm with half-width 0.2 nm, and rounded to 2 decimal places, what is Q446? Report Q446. 0.69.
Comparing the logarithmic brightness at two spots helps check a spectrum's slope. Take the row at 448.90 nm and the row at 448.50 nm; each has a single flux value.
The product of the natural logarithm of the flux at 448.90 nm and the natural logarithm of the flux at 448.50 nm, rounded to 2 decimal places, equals 0.58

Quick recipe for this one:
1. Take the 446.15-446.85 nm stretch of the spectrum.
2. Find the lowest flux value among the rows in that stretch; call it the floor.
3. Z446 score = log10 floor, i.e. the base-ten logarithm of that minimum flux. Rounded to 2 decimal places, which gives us 0.25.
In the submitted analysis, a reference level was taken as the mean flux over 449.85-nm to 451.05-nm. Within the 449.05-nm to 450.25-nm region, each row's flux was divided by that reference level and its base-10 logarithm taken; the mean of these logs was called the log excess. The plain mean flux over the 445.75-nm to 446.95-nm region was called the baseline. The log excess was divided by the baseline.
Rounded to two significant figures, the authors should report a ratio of -0.021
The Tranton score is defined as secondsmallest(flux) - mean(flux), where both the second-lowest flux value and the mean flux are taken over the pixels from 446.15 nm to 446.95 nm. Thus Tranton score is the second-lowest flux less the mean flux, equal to -0.13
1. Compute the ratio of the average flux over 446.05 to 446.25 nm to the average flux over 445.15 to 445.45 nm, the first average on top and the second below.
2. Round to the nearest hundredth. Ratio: 0.81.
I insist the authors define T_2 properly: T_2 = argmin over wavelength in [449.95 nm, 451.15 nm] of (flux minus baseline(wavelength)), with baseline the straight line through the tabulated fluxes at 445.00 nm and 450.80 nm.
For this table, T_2 451.00 nm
